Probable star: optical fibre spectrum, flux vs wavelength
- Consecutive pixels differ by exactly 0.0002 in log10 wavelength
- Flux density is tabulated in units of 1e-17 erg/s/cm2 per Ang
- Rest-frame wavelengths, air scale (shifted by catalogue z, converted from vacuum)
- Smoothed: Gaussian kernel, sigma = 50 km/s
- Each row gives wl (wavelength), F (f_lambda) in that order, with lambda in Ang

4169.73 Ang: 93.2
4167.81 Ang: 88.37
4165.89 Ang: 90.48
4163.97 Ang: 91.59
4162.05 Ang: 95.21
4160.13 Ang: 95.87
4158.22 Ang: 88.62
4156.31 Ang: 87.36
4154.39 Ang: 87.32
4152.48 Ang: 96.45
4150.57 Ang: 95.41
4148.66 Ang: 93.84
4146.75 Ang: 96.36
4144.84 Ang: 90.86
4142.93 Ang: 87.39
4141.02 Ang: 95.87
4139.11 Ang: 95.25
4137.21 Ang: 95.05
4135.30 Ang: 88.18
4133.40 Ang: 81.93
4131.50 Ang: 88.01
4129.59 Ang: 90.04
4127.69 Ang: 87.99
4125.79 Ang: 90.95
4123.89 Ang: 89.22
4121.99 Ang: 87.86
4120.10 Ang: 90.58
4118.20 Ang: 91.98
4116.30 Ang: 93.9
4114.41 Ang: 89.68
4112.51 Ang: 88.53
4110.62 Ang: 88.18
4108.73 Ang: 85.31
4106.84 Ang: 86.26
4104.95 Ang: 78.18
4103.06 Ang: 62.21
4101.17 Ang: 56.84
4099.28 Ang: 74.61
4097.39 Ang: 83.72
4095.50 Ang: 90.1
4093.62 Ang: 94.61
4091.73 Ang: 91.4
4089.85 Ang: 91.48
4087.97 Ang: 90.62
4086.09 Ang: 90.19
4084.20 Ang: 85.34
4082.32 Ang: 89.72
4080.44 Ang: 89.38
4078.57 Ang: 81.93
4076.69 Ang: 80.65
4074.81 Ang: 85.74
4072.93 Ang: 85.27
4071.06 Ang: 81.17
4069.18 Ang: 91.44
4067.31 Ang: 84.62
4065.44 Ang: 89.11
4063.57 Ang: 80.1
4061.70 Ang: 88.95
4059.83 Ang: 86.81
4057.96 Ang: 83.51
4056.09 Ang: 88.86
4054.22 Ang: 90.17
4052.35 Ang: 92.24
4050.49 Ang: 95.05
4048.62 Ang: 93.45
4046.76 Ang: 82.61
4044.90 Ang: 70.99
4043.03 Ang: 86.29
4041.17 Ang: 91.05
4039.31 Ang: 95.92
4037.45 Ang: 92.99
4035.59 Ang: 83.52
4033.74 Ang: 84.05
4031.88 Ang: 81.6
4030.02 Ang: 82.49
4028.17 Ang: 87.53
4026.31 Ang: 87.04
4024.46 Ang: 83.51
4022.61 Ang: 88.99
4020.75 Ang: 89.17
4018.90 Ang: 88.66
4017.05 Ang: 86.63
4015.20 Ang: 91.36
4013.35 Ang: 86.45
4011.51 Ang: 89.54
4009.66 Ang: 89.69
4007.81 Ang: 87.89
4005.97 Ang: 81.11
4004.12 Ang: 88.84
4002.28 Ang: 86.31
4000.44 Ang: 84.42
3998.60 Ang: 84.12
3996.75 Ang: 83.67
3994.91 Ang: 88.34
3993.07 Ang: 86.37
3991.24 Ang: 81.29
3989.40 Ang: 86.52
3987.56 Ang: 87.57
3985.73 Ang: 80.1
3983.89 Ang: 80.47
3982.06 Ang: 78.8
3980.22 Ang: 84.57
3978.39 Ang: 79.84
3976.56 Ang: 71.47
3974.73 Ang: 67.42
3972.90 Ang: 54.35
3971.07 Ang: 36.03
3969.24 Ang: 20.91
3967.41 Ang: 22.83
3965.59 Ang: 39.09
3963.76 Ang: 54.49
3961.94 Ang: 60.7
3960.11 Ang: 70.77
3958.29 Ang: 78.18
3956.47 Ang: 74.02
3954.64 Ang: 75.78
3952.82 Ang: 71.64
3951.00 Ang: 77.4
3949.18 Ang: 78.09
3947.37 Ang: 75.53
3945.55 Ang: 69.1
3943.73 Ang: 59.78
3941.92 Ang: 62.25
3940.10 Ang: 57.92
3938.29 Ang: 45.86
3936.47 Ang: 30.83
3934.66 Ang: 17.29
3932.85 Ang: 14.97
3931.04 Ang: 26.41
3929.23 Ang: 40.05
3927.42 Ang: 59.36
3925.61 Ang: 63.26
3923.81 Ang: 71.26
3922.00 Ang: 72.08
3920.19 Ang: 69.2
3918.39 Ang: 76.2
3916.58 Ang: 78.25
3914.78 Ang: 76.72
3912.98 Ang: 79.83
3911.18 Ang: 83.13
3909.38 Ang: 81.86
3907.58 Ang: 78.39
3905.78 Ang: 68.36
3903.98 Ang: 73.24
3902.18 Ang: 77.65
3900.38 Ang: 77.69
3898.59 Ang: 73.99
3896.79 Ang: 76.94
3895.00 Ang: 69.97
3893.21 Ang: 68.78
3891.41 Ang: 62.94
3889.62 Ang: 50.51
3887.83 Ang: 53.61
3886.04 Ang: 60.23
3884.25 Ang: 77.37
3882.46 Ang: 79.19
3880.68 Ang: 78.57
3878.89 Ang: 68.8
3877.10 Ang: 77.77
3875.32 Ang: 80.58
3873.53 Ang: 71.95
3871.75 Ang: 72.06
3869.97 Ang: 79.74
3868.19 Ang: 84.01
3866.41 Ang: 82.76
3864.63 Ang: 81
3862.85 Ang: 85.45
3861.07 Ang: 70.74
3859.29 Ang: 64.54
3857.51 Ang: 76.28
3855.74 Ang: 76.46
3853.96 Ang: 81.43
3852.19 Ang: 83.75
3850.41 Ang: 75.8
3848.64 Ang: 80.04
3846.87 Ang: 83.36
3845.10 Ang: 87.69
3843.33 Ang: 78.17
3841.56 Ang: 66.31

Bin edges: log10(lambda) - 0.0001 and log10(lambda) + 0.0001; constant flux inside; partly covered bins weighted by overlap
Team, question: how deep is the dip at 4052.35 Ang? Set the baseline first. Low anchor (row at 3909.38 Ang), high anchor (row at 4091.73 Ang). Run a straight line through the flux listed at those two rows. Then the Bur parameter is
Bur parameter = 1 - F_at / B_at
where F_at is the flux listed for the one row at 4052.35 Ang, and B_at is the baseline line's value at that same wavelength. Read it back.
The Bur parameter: -0.03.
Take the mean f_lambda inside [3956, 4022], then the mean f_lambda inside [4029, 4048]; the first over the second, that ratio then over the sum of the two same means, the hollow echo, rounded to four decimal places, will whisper 0.0055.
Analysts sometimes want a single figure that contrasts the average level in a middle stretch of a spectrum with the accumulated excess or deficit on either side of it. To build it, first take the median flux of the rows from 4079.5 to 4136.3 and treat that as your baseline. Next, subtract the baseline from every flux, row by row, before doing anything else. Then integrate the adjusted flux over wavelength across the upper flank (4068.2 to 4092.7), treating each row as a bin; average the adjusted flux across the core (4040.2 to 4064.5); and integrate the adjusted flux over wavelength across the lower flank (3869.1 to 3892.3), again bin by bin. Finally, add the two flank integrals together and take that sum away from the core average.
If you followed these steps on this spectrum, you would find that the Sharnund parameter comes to 470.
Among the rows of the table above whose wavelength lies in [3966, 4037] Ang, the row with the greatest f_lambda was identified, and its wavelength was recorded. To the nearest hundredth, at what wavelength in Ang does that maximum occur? 4015.20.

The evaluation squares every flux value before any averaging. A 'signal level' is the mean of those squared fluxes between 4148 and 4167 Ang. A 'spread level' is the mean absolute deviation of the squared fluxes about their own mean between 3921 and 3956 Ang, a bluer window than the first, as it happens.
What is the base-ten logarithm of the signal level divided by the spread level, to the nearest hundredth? 0.71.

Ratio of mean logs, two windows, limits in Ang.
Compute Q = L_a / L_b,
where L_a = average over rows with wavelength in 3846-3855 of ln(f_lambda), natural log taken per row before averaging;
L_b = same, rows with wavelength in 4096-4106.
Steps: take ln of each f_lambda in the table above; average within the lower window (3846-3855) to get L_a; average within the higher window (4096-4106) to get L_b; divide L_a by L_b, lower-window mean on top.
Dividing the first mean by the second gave 1.03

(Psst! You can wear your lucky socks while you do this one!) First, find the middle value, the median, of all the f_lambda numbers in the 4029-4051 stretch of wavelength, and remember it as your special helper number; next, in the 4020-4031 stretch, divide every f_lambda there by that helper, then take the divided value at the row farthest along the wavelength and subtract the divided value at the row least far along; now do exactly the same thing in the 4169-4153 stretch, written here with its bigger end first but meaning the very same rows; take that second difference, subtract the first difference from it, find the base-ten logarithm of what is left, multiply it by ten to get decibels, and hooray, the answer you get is -10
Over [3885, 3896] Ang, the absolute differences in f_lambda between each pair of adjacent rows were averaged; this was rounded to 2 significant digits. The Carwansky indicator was 5.8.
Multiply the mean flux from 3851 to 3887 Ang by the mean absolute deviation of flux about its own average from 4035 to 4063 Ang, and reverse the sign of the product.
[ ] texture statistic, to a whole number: -360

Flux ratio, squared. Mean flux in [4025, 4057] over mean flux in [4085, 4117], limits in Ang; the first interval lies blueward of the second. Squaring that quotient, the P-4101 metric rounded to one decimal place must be 1.1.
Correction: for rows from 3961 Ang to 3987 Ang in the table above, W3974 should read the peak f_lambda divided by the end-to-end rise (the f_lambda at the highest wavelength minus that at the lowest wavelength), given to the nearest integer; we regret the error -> 4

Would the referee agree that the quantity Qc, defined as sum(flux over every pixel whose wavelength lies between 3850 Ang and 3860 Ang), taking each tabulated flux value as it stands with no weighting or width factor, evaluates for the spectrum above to 458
